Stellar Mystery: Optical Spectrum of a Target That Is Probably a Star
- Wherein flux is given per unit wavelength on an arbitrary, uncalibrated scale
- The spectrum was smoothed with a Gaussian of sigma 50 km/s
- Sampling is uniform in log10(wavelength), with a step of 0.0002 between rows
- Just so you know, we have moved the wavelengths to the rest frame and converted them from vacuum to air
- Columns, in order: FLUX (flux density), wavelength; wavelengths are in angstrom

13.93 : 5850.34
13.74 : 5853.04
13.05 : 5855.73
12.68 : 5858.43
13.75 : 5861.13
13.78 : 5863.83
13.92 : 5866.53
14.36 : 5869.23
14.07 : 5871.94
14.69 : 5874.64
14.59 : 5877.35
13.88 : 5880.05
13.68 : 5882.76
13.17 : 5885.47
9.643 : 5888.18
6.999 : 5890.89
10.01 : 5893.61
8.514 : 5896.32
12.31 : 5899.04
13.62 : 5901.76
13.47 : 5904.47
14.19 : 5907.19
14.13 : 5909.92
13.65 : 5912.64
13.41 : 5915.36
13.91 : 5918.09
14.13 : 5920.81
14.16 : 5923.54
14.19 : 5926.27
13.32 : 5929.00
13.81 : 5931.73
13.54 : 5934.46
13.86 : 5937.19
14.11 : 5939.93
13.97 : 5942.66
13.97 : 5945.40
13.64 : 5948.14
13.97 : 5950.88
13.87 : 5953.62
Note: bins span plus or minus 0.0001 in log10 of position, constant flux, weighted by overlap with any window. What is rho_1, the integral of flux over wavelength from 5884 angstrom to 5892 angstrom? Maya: 81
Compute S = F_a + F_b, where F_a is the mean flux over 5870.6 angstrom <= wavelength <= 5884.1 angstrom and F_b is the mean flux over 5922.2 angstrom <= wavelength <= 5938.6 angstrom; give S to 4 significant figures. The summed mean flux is 28.00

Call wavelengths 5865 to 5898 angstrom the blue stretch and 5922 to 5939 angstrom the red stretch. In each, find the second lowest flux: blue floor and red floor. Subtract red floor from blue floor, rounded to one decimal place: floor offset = -5.0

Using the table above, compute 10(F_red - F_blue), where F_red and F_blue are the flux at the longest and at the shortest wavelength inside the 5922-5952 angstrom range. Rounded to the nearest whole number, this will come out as -2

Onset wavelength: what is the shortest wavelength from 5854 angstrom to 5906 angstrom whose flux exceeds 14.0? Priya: 5869.23 angstrom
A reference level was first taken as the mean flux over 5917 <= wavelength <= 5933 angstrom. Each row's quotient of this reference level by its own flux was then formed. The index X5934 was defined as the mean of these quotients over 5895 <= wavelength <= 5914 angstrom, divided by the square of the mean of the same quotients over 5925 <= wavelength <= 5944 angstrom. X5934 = 1.10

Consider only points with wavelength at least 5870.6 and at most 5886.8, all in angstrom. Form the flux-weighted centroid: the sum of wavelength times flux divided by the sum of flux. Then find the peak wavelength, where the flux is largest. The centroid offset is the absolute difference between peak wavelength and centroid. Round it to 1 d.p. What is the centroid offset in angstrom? 3.9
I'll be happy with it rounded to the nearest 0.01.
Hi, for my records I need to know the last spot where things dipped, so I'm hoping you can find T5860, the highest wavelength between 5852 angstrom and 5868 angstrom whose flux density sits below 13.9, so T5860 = 5863.83 angstrom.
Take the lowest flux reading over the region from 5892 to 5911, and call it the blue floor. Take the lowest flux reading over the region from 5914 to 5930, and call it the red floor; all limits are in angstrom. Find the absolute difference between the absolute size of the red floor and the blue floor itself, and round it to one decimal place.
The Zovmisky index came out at 4.8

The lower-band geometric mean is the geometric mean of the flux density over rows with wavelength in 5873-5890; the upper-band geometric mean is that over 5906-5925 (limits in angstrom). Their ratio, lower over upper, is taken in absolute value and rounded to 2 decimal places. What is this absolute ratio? 0.94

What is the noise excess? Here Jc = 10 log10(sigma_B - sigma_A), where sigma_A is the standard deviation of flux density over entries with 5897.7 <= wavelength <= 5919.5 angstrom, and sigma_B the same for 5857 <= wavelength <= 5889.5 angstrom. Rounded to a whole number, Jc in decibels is -1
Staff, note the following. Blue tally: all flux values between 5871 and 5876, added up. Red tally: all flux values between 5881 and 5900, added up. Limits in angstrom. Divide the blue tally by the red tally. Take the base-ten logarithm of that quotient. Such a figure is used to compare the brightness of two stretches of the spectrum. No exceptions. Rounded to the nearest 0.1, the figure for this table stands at -0.4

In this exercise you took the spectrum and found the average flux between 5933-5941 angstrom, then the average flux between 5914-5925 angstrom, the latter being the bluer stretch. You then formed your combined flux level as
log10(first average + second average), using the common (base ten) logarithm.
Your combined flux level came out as 1.44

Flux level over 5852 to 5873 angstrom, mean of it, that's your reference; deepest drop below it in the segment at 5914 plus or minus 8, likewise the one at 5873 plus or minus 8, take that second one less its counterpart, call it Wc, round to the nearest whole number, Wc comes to 0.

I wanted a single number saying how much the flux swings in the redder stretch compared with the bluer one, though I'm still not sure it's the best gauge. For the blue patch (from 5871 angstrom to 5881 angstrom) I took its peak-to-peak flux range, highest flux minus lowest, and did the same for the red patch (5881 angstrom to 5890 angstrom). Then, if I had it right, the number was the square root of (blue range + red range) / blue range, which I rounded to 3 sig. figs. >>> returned 2.45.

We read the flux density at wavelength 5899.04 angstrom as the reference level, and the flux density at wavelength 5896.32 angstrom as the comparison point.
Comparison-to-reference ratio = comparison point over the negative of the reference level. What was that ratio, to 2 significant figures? -0.69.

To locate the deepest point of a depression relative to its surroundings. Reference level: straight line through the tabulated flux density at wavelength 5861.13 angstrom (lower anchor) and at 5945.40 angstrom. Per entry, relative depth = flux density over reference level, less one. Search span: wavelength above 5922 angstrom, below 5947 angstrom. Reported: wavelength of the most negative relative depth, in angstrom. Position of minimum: 5929.00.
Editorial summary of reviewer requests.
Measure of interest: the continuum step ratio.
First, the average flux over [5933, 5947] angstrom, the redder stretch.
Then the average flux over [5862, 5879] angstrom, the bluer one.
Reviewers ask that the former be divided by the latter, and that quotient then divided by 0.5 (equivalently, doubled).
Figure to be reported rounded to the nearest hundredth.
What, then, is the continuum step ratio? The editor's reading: 1.95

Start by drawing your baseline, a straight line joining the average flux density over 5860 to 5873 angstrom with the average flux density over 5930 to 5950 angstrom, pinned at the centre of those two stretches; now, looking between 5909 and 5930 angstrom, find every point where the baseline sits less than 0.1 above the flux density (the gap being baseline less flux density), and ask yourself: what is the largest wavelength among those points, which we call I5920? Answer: 5926.27 angstrom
